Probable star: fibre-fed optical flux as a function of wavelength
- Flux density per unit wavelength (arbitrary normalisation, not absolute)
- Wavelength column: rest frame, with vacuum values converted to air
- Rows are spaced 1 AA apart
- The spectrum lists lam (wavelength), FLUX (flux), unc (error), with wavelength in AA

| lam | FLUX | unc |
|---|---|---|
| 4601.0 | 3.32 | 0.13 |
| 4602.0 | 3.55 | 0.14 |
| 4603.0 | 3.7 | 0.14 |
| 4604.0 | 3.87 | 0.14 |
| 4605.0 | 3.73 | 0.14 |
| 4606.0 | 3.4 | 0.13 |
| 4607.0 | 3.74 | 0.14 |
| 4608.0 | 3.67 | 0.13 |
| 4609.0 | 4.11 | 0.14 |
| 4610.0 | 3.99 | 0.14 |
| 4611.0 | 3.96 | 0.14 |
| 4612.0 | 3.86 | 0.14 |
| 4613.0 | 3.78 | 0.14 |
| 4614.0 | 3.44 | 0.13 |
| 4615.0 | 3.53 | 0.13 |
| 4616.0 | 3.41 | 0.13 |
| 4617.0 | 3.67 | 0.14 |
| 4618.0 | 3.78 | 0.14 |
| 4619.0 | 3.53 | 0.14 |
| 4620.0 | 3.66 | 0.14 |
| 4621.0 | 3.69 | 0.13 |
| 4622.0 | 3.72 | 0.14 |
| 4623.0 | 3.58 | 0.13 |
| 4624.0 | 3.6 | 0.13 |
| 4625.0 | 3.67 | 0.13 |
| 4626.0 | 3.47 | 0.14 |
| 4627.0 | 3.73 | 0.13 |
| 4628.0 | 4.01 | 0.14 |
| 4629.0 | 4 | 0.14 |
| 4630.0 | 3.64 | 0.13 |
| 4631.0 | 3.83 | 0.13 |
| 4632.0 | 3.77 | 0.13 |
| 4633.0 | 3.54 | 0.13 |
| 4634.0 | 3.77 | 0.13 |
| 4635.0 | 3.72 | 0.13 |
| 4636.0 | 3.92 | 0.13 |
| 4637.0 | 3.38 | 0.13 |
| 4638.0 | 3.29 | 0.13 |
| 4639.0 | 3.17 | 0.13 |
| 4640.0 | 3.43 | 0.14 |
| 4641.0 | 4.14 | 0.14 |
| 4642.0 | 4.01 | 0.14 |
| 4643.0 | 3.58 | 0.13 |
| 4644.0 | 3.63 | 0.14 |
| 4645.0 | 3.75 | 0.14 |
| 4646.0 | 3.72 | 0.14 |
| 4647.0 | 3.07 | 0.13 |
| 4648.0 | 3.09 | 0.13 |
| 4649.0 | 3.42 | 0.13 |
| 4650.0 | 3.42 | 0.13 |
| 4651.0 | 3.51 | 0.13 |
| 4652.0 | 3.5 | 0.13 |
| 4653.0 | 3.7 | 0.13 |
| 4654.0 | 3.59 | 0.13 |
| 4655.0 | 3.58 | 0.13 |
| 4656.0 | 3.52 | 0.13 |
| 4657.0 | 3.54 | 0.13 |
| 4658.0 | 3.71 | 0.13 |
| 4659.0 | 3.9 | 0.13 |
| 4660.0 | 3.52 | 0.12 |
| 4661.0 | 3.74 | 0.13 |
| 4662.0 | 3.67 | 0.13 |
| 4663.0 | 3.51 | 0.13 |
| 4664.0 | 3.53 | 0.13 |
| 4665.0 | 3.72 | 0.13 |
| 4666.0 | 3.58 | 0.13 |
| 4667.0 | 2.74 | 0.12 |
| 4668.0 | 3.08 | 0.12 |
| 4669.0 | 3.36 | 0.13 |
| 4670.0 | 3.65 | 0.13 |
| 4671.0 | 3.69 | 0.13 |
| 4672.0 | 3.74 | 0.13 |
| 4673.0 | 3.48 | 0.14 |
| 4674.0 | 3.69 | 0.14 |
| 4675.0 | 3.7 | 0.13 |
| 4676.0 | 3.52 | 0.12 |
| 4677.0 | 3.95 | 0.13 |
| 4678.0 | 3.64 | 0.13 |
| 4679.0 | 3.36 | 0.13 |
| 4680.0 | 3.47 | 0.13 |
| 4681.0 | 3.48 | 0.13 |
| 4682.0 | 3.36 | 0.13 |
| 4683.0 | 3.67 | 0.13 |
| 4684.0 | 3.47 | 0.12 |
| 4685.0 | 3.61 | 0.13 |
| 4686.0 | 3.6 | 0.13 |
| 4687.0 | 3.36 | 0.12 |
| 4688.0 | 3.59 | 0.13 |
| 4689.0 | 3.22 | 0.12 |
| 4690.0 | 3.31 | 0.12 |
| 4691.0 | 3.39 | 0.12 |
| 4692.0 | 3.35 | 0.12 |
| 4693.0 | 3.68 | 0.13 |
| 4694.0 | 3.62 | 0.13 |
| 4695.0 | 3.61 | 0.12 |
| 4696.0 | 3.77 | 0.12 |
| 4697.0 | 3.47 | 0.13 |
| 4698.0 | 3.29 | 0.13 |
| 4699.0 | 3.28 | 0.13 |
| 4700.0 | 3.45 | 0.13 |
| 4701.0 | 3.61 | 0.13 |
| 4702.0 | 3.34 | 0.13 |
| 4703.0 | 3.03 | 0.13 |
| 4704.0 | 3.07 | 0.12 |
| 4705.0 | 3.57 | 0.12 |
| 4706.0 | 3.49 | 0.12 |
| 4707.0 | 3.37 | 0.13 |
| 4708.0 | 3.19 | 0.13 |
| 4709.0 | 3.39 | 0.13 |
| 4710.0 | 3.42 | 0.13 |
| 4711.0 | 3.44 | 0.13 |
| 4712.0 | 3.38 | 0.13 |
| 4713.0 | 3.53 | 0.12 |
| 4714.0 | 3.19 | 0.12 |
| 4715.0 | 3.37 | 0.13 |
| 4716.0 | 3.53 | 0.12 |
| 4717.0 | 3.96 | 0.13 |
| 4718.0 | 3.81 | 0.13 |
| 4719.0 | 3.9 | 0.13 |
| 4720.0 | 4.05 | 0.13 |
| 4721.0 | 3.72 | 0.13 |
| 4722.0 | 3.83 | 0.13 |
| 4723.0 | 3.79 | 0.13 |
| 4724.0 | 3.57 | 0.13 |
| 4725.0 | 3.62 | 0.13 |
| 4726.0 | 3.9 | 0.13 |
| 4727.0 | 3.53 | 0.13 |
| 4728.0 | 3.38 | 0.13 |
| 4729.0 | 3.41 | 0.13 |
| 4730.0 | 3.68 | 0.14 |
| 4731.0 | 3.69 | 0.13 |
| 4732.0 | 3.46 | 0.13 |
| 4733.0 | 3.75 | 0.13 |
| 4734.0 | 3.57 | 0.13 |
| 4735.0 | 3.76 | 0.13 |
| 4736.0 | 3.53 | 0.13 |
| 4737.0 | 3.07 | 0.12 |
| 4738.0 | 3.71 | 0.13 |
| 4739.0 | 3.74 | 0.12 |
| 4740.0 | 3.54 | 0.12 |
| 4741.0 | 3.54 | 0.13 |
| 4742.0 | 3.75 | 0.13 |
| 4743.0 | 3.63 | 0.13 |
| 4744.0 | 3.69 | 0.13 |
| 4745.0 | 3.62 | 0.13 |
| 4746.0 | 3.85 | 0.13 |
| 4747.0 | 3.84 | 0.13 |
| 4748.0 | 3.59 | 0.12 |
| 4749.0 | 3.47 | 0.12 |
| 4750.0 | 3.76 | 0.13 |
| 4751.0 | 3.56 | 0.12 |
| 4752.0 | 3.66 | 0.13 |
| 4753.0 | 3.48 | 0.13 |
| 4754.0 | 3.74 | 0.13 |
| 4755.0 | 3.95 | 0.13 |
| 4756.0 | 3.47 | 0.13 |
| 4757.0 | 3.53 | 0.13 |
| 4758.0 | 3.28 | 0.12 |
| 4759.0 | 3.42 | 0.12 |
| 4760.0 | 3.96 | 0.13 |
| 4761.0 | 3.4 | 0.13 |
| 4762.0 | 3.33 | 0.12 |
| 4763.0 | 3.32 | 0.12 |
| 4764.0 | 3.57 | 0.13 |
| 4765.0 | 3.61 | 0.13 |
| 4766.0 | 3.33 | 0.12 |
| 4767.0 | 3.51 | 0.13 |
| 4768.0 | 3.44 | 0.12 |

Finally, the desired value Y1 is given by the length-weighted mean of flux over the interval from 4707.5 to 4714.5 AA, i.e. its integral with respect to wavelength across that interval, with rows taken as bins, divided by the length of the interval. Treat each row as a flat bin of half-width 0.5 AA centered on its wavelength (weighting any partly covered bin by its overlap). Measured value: 3.36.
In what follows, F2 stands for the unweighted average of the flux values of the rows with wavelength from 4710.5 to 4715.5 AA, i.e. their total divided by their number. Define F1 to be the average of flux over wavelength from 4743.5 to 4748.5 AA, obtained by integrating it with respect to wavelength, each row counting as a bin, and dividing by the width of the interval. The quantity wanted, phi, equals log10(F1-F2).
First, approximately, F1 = 3.72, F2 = 3.38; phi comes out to -0.5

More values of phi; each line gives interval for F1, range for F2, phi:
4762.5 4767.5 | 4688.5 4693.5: -1.1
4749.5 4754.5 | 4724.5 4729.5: -1.1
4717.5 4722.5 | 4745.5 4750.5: -0.8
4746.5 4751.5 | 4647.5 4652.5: -0.6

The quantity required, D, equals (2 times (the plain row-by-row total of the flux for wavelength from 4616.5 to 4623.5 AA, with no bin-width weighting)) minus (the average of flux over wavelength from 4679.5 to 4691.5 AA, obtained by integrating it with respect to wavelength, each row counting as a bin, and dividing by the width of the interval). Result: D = 48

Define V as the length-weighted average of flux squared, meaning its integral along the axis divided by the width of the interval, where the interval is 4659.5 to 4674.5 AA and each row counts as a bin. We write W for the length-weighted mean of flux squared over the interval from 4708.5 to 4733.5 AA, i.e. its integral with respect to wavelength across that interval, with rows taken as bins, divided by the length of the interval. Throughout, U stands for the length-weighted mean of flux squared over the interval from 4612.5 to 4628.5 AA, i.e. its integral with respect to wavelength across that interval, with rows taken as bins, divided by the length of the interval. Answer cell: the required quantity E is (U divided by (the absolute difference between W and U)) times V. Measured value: 864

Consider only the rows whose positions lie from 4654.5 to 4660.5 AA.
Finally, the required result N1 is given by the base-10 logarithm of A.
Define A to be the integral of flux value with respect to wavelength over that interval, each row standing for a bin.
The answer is 1.34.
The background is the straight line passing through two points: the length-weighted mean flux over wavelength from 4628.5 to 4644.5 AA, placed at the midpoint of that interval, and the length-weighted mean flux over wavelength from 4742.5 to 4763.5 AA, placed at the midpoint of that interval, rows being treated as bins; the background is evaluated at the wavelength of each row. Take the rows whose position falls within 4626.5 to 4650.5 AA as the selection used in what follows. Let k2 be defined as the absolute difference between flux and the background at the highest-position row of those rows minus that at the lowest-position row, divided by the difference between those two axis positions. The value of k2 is 0.009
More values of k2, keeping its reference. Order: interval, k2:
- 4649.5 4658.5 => -0.025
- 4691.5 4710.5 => -0.005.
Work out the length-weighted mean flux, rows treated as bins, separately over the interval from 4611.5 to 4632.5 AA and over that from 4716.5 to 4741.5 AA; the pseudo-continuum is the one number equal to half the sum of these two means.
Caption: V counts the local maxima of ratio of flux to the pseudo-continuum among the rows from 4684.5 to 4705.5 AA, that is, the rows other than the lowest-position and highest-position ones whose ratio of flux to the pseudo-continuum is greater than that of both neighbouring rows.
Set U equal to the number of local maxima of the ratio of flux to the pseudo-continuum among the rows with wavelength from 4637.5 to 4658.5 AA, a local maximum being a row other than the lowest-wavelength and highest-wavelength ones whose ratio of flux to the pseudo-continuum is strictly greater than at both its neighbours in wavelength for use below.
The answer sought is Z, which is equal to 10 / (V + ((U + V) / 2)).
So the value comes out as 1.05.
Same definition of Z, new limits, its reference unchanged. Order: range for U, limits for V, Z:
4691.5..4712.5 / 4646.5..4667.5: 1.00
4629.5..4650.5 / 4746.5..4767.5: 0.87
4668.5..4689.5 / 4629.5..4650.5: 0.91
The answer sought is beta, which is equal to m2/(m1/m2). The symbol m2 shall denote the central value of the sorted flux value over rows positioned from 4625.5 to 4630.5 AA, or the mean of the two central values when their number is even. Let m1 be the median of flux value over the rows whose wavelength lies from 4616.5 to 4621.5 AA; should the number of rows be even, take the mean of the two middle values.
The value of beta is 3.79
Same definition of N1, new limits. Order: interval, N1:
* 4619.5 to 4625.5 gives 1.34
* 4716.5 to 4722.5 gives 1.37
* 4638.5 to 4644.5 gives 1.34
